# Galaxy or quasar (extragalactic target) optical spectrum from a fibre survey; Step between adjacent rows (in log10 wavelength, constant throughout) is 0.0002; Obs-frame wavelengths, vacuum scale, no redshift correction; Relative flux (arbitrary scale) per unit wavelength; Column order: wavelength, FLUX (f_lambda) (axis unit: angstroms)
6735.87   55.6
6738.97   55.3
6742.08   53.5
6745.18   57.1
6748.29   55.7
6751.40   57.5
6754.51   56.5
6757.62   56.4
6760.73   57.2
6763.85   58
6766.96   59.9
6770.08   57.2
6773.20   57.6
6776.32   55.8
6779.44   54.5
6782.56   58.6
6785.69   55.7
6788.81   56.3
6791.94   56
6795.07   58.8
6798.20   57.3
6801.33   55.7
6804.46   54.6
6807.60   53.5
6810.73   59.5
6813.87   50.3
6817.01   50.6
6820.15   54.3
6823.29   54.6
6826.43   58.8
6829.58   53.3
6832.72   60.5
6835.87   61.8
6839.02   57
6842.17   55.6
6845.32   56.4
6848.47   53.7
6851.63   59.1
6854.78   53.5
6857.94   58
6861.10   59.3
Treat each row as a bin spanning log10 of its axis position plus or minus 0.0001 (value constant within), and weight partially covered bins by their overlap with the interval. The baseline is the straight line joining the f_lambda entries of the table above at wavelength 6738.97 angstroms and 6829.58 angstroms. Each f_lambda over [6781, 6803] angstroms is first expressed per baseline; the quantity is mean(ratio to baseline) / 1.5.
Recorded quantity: 0.701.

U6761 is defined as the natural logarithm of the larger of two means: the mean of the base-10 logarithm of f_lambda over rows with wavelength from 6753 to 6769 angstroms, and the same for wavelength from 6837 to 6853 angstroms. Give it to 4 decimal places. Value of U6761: 0.5655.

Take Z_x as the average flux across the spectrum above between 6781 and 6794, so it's 56.7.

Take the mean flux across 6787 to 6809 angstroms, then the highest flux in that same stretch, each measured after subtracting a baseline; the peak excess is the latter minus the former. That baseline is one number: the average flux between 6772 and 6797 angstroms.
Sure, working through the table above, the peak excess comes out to 3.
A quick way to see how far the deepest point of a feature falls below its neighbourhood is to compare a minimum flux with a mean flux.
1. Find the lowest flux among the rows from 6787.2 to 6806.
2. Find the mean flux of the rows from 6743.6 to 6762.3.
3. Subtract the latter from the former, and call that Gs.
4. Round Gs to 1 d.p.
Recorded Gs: -2.1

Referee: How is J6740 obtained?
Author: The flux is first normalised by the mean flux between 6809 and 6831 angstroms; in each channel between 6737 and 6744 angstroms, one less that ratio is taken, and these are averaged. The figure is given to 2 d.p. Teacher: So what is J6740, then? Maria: 0.00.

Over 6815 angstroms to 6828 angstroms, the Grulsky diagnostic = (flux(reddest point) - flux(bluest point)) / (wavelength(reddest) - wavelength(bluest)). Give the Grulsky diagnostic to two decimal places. 0.87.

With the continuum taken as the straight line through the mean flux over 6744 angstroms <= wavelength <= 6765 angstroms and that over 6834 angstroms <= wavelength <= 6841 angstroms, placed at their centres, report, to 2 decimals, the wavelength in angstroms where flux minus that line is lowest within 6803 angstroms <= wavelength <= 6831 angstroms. 6813.87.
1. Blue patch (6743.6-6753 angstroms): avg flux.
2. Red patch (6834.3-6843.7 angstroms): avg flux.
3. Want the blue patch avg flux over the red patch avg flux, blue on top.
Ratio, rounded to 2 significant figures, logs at 0.98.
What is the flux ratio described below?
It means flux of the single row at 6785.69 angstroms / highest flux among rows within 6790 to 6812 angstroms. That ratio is 0.94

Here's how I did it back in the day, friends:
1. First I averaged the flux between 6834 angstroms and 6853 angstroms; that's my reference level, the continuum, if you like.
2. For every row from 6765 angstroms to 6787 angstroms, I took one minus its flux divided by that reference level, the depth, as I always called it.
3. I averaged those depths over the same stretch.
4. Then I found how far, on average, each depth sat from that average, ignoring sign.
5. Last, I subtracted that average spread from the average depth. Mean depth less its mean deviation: -0.02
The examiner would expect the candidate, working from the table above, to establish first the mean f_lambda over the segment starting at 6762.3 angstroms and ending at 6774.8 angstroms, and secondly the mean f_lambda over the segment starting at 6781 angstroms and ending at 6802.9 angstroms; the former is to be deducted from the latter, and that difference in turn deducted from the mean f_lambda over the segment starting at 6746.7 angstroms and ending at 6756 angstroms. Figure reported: 57.8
